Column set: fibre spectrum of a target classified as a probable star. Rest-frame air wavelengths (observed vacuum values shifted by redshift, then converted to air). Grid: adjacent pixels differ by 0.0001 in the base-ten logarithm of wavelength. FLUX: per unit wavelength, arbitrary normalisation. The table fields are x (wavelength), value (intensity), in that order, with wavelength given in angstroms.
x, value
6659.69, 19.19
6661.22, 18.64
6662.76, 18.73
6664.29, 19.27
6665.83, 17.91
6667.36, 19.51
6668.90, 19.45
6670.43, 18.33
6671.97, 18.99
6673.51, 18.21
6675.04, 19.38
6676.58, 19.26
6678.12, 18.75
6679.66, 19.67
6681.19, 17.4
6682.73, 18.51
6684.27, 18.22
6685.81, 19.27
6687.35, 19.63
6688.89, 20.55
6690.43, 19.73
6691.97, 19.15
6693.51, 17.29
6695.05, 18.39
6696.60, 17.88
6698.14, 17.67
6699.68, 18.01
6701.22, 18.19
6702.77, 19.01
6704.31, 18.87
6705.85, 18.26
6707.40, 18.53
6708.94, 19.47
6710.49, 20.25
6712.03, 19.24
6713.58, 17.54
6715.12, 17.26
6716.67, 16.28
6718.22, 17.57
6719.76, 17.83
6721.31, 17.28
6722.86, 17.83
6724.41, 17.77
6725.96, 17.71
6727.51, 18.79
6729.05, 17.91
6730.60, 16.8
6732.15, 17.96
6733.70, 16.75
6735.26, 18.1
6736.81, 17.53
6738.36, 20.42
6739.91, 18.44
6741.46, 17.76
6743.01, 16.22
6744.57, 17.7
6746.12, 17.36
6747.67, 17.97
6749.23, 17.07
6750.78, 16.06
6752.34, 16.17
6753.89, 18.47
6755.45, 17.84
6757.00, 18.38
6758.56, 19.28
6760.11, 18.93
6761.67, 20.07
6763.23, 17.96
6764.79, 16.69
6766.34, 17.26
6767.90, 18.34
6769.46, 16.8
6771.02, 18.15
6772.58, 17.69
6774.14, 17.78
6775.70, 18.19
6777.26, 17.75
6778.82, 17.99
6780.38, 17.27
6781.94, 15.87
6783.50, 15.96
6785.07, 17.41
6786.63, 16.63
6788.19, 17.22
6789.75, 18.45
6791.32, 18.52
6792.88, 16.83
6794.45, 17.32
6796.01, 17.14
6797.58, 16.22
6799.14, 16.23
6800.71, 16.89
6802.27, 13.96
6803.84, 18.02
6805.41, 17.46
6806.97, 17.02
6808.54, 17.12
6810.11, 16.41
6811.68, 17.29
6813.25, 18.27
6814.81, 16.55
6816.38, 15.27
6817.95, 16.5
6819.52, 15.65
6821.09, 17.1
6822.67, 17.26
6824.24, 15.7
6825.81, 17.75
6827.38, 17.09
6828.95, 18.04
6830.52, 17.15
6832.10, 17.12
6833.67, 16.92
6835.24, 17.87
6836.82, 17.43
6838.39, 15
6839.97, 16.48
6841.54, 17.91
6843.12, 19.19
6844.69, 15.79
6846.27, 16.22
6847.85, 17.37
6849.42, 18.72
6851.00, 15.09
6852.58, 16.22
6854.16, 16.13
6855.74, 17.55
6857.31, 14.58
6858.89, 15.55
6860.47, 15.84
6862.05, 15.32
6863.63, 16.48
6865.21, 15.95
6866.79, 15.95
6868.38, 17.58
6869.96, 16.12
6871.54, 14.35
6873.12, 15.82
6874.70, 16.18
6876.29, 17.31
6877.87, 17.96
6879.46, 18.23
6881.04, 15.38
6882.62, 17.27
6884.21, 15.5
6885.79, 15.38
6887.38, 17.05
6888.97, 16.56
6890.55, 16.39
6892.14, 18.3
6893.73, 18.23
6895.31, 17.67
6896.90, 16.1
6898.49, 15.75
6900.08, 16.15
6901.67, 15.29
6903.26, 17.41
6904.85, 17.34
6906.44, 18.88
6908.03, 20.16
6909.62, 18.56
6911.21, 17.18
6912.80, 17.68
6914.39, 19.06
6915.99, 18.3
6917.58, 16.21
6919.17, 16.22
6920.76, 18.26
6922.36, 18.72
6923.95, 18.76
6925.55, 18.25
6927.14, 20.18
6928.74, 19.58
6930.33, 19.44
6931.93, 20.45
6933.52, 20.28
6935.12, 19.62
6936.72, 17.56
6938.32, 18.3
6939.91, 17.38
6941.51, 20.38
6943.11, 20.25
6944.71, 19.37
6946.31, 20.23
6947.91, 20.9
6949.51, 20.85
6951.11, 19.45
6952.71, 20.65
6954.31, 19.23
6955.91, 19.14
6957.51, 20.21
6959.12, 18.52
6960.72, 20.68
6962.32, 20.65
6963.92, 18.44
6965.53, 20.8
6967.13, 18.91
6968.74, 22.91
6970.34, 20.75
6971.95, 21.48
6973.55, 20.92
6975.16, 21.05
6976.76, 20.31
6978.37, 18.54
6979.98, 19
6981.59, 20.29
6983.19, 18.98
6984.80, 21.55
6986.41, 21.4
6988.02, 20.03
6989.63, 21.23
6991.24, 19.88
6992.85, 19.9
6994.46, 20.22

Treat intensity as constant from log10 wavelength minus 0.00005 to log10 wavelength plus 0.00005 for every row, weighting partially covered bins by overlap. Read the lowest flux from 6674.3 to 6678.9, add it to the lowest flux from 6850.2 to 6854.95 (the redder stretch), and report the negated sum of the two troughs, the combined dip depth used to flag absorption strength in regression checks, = -33.8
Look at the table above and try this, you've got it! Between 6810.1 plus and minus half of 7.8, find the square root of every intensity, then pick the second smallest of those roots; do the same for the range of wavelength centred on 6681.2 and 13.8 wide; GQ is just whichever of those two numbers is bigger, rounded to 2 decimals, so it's 4.27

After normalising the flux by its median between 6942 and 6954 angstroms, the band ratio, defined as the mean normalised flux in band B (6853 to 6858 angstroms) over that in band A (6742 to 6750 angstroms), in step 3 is 0.93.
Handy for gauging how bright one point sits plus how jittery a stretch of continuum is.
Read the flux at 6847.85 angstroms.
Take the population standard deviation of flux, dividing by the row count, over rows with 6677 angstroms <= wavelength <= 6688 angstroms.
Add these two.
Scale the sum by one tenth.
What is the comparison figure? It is 1.81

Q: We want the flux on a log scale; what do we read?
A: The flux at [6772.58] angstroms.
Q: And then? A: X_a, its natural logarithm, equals 2.87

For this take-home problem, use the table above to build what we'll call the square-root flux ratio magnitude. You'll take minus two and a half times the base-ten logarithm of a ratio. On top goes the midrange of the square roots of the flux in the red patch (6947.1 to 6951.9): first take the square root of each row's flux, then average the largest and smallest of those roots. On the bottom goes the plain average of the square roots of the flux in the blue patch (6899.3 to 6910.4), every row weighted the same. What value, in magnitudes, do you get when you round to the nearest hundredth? -0.07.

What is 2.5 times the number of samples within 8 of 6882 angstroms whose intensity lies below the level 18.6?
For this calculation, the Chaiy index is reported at 25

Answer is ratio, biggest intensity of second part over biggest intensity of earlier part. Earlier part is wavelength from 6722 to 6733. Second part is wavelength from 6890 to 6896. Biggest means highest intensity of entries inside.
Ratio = 0.97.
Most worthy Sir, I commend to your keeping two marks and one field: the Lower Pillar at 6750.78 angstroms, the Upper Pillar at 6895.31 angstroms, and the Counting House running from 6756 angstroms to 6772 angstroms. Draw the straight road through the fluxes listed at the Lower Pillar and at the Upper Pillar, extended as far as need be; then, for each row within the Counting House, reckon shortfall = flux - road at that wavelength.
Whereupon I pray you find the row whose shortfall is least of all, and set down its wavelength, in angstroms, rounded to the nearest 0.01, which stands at 6764.79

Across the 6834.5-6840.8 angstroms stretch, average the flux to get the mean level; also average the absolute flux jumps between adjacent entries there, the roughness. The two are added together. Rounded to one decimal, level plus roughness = 18.1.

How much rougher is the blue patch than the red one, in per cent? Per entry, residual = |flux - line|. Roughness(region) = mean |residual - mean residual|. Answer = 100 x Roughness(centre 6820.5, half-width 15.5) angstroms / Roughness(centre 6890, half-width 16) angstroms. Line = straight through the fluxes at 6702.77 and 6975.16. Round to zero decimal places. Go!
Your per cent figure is 64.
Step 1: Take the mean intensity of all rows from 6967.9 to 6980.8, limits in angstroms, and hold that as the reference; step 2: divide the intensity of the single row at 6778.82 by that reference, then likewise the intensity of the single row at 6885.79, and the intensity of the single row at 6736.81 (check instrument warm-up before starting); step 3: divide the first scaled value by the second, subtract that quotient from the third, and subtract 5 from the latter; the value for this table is -5.32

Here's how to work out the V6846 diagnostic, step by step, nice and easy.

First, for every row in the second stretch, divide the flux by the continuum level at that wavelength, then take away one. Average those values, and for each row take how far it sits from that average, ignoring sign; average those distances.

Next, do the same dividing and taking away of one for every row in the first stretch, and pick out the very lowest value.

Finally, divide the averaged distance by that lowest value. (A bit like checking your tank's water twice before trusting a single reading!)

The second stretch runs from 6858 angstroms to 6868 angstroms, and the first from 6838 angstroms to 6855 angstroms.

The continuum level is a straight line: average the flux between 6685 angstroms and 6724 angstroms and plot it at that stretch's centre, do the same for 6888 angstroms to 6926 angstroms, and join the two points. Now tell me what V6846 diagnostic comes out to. -0.10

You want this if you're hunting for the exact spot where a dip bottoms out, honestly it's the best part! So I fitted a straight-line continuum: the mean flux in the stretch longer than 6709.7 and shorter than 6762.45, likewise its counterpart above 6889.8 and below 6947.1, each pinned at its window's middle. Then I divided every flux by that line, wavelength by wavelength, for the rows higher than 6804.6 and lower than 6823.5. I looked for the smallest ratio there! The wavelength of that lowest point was 6816.38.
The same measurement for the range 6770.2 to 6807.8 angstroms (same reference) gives 6802.27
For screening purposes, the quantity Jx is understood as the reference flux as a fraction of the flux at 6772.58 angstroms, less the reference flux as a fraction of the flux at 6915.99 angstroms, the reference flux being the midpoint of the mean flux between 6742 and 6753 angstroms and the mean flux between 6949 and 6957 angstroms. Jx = 0.03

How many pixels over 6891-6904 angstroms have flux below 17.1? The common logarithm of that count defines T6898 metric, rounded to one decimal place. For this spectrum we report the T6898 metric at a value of 0.6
